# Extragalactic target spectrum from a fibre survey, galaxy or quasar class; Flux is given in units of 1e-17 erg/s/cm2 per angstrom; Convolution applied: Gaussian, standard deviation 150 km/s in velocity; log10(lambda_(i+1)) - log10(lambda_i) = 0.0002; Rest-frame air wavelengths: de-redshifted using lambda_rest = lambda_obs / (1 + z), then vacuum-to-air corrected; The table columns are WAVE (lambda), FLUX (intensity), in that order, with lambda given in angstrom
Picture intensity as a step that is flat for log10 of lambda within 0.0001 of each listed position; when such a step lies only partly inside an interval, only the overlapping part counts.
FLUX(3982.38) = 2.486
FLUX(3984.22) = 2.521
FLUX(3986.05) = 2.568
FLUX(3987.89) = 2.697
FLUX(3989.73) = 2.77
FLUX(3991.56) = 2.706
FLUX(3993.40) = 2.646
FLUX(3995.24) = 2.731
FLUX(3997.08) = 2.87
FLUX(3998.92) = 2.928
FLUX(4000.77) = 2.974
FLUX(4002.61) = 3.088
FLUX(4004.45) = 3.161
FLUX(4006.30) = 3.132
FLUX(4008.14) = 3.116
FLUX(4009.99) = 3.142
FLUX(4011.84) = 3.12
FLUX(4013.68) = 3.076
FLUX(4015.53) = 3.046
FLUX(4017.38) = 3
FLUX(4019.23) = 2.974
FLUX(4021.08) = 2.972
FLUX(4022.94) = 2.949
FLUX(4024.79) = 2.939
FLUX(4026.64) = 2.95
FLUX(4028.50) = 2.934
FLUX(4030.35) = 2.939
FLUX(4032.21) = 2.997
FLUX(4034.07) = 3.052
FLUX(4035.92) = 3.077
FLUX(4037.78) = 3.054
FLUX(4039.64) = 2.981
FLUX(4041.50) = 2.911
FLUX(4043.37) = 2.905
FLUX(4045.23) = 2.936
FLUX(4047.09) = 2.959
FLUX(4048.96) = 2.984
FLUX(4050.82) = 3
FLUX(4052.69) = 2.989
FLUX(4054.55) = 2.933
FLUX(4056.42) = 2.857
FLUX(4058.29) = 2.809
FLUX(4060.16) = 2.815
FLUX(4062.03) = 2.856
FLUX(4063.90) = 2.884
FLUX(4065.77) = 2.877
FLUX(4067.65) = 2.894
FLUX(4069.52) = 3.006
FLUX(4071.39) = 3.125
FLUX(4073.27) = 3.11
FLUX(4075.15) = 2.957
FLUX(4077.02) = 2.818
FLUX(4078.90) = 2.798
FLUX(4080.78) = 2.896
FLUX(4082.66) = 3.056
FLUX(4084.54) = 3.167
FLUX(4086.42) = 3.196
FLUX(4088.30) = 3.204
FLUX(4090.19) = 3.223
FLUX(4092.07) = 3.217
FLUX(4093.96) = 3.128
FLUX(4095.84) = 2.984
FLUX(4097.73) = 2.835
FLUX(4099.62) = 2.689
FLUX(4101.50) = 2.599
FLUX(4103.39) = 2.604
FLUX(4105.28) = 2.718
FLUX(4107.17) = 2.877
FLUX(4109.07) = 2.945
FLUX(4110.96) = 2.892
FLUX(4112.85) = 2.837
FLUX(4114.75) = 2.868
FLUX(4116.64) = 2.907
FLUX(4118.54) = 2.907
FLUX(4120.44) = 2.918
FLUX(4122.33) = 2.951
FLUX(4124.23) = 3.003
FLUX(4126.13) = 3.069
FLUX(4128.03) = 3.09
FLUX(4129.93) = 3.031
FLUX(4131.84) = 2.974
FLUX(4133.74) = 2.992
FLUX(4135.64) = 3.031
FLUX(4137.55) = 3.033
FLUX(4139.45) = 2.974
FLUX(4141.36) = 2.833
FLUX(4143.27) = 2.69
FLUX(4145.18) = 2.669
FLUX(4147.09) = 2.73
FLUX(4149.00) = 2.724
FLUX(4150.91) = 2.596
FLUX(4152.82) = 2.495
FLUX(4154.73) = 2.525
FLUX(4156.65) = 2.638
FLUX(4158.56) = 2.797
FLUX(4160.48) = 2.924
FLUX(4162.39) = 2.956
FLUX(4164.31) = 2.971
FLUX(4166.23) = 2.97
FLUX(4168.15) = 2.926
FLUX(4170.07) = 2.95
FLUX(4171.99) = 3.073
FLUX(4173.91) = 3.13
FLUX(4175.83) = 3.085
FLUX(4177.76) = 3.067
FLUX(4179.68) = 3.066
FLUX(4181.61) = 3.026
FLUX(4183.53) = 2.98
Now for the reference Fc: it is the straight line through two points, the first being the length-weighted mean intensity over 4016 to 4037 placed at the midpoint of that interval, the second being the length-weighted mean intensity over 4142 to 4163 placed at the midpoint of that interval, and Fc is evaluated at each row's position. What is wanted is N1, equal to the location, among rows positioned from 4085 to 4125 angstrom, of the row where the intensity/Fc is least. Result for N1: 4101.50 angstrom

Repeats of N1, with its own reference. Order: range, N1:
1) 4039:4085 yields 4058.29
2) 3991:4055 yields 3993.40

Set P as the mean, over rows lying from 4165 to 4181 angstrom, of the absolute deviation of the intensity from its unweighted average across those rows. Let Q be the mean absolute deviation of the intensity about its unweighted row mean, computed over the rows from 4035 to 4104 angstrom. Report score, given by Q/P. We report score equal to 1.9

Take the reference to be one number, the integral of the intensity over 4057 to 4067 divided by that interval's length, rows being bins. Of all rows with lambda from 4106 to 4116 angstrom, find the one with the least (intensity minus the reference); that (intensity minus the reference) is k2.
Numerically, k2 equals 0.0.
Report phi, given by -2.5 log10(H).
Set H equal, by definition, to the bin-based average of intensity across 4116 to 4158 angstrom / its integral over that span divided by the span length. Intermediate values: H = 2.85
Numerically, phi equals -1.14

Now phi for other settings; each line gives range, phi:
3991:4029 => -1.18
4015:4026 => -1.18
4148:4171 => -1.11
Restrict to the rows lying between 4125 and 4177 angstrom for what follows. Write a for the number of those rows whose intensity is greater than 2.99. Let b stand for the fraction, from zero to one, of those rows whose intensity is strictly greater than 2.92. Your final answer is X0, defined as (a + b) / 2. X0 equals 4.81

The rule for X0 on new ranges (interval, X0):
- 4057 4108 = 5.22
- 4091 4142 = 4.76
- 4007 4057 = 5.94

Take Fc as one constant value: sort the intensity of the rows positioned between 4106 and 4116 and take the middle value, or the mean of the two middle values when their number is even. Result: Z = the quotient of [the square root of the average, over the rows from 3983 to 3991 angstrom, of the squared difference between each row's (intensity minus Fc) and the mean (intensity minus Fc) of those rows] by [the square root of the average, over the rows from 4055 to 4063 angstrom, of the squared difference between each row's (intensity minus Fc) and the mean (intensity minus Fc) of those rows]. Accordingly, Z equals 4.4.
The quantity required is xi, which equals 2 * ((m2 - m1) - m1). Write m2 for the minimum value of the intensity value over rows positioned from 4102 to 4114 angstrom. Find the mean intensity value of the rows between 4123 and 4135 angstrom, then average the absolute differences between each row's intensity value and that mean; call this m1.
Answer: 5.1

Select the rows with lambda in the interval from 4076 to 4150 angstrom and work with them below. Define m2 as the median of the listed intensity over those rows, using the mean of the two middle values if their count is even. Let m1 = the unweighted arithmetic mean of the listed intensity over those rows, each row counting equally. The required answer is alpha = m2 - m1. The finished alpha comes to -0.01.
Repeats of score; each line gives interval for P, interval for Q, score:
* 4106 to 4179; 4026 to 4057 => 0.4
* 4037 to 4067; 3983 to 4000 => 1.7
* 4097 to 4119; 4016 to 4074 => 0.6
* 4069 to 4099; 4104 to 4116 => 0.4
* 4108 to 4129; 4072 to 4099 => 2.3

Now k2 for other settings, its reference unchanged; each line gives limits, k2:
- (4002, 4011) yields 0.2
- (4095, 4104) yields -0.2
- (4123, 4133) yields 0.1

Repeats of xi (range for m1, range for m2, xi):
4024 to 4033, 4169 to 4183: 5.8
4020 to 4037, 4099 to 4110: 5.0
